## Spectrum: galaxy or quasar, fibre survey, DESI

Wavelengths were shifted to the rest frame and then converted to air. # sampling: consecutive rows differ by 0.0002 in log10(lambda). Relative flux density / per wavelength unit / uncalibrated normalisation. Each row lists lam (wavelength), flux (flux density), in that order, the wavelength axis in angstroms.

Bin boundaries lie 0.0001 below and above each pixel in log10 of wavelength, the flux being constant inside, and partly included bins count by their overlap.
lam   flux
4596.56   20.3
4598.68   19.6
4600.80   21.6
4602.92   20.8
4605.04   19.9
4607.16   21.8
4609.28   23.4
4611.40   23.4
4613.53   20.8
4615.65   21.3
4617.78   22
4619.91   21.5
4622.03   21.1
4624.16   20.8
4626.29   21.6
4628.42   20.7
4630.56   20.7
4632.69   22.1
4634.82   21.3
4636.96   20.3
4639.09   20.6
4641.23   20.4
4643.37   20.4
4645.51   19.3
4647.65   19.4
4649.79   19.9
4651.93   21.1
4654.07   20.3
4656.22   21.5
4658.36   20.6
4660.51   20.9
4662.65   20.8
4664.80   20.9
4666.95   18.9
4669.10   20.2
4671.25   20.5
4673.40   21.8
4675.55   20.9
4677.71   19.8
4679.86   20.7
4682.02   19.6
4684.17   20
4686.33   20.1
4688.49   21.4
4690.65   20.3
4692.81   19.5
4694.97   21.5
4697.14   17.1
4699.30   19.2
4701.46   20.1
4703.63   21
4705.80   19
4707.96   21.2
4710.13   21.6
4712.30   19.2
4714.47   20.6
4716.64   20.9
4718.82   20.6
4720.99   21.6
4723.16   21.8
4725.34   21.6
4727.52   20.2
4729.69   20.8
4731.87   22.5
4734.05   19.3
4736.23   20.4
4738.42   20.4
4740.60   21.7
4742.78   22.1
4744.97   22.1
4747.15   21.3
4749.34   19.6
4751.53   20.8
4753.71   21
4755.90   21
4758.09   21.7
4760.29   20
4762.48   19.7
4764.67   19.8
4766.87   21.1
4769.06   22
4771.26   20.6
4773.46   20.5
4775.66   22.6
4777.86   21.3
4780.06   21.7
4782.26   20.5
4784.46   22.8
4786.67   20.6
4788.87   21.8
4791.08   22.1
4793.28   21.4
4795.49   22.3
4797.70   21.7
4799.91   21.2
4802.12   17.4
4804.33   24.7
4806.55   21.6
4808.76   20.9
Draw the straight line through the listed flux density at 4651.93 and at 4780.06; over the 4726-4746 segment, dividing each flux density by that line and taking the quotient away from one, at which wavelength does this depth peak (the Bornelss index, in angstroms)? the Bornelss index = 4734.05 angstroms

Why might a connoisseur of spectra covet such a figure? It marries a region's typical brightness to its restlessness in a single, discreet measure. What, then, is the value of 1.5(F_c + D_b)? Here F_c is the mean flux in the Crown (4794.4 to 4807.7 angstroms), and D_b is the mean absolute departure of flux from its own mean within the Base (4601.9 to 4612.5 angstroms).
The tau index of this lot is 34.07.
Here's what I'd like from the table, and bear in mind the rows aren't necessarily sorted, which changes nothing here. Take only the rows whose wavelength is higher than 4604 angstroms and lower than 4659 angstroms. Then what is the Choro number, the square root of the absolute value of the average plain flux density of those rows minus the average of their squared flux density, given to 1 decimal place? 20.5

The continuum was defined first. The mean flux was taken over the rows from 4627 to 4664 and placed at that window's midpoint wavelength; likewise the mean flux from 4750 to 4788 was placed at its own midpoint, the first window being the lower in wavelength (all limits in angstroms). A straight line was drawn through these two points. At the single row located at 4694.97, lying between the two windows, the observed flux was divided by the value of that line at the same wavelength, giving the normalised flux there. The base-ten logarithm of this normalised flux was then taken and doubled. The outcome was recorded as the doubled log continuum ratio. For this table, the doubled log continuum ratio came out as 0.03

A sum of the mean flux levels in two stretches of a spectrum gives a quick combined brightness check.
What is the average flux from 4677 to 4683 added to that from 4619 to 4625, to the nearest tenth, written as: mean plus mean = 41.2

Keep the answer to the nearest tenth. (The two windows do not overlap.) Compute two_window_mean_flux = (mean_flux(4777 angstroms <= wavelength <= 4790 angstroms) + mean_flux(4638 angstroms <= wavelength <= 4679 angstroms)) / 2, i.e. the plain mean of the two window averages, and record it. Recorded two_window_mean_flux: 20.9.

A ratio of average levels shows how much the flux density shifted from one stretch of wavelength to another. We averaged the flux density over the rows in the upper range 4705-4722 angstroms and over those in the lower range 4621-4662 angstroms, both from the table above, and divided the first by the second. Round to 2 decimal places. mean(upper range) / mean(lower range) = 1.00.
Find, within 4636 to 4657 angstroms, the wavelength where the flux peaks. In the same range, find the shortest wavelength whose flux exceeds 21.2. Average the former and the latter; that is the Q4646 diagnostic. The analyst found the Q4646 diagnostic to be 4656.2 angstroms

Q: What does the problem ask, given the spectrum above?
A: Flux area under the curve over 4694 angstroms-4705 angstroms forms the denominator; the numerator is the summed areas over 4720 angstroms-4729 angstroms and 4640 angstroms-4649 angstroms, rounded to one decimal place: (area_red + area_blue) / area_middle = 1.7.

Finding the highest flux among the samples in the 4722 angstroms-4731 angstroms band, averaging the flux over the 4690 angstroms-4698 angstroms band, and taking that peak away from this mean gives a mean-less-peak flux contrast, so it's -2.2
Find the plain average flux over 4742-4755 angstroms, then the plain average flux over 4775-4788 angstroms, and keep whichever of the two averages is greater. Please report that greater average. 21.6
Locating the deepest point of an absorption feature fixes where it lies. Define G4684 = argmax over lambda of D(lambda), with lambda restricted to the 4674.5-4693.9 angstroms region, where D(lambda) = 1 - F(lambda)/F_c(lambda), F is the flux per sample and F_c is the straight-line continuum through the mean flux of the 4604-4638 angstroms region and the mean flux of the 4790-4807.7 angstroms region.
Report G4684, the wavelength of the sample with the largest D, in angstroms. 4692.81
